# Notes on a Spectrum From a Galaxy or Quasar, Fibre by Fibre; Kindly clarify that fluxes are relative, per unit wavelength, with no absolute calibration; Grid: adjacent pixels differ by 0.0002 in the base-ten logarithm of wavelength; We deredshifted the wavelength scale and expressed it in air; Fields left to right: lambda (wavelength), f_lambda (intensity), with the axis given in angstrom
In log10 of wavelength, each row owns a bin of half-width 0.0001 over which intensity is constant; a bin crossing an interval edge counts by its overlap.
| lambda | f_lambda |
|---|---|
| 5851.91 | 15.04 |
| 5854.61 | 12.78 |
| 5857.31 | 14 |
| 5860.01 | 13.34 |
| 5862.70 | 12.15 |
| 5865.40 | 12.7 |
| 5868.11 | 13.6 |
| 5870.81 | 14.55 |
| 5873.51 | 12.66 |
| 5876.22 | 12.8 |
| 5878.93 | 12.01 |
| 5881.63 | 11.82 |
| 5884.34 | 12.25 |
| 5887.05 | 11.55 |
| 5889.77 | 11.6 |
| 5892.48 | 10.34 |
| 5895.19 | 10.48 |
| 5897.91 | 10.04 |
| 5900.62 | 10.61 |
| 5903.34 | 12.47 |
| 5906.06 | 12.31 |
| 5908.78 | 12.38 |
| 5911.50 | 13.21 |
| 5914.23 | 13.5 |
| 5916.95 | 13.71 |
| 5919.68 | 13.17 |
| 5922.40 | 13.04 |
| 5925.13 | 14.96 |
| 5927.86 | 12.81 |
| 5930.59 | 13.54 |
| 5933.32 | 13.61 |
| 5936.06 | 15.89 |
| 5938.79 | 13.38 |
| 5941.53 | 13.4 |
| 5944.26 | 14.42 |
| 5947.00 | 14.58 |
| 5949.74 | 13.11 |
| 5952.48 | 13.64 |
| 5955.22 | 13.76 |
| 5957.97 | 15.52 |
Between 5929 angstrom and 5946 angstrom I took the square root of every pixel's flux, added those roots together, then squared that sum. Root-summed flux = 505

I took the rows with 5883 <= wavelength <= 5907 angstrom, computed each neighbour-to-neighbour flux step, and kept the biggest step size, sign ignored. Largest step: 1.9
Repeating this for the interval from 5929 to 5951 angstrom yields 2.5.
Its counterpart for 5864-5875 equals 1.9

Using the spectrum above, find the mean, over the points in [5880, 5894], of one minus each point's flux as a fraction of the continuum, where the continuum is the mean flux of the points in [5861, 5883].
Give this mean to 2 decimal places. 0.10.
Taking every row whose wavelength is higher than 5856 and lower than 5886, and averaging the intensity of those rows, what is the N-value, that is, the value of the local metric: 12.9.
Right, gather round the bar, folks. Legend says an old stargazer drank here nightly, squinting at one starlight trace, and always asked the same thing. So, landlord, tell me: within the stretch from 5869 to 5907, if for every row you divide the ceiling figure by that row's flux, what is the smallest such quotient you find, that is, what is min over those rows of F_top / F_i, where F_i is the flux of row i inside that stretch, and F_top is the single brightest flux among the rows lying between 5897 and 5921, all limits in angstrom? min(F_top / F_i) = 0.942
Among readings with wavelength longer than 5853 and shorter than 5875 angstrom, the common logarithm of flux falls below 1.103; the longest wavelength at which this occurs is 5873.51 angstrom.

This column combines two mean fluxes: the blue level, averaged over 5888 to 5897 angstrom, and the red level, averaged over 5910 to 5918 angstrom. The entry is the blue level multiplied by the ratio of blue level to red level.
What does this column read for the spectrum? 8.7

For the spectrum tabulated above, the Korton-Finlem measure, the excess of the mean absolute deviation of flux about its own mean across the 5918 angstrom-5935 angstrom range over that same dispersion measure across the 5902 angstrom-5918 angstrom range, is 0.0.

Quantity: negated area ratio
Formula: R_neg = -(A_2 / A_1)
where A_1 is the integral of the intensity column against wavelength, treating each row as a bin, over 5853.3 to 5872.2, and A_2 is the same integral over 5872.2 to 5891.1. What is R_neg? -0.91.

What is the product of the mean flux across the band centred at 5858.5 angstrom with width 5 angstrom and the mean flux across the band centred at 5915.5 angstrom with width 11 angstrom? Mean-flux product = 183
